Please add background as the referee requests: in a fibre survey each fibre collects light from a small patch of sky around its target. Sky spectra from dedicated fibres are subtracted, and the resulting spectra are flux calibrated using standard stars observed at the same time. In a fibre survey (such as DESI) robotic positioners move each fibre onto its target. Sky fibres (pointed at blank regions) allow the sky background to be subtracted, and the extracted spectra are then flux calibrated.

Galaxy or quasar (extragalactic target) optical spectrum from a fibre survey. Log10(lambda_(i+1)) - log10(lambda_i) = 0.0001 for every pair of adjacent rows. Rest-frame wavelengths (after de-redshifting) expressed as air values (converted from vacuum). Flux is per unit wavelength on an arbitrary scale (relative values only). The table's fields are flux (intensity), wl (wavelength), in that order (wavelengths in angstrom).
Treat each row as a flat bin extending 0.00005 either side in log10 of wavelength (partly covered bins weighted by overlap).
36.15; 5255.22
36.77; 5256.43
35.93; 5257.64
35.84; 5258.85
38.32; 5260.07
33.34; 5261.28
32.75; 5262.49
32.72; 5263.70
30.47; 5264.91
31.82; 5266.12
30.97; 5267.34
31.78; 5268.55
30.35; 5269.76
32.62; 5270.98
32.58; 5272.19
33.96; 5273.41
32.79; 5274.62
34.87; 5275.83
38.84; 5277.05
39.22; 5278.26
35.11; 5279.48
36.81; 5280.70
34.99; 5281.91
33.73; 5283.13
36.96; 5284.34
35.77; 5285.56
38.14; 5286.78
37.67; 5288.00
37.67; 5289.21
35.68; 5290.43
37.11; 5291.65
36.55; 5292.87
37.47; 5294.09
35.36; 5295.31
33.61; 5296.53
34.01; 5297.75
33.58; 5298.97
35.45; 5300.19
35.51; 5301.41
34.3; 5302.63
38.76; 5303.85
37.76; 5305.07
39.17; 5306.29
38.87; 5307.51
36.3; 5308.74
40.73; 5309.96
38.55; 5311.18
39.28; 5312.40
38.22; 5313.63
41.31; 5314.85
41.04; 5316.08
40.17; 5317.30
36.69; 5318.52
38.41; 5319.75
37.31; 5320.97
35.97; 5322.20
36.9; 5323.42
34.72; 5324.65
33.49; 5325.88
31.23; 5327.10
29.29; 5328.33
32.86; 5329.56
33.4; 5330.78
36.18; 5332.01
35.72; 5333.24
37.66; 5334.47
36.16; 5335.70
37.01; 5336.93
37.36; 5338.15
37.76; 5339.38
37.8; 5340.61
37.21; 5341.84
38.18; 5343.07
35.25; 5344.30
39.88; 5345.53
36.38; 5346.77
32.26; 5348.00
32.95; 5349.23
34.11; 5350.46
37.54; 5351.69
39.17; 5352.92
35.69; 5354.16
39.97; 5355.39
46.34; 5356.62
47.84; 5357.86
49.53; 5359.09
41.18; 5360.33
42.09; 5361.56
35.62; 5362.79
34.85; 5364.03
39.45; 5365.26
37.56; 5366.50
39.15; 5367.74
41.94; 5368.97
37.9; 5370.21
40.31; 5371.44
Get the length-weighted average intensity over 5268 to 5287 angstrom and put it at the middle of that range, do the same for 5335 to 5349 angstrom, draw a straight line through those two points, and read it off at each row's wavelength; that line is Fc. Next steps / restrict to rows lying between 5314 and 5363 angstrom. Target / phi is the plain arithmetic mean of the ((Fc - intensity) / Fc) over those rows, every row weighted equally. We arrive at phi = -0.02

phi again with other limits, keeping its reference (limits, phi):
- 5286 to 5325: -0.04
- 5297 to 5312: -0.04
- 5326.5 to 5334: 0.09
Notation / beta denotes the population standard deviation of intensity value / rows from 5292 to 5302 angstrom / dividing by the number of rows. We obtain 1.3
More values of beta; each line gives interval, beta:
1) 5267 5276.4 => 1.4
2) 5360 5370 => 2.6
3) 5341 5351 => 2.5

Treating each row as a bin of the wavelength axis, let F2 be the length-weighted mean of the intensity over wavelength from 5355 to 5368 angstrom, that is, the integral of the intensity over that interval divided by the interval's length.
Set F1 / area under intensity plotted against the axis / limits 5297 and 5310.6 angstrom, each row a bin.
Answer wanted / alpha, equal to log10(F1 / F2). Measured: 1.08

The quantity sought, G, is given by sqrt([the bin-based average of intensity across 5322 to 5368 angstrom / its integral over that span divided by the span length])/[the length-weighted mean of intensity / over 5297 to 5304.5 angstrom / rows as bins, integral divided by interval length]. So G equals 0.173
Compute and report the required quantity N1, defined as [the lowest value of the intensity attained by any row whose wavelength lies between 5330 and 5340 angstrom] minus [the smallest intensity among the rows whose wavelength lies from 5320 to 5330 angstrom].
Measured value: 4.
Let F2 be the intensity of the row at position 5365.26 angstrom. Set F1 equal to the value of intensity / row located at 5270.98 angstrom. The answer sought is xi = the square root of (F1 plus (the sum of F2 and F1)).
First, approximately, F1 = 32.62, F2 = 39.45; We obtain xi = 10.2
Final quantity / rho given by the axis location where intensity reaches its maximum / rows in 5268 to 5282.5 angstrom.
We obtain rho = 5278.26 angstrom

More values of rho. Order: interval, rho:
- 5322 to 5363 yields 5359.09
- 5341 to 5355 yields 5345.53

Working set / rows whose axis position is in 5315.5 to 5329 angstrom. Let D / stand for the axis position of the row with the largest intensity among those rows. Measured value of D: 5316.08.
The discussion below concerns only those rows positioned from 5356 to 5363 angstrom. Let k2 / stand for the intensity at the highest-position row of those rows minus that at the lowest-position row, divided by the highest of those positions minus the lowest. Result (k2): -1.7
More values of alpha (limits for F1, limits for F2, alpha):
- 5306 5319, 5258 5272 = 1.19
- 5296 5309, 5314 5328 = 1.10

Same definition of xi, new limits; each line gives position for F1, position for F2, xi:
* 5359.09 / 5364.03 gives 11.6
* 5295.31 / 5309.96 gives 10.6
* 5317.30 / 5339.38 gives 10.9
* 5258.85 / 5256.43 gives 10.4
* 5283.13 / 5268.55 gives 10.0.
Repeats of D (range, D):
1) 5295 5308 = 5306.29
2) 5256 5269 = 5260.07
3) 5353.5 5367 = 5359.09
